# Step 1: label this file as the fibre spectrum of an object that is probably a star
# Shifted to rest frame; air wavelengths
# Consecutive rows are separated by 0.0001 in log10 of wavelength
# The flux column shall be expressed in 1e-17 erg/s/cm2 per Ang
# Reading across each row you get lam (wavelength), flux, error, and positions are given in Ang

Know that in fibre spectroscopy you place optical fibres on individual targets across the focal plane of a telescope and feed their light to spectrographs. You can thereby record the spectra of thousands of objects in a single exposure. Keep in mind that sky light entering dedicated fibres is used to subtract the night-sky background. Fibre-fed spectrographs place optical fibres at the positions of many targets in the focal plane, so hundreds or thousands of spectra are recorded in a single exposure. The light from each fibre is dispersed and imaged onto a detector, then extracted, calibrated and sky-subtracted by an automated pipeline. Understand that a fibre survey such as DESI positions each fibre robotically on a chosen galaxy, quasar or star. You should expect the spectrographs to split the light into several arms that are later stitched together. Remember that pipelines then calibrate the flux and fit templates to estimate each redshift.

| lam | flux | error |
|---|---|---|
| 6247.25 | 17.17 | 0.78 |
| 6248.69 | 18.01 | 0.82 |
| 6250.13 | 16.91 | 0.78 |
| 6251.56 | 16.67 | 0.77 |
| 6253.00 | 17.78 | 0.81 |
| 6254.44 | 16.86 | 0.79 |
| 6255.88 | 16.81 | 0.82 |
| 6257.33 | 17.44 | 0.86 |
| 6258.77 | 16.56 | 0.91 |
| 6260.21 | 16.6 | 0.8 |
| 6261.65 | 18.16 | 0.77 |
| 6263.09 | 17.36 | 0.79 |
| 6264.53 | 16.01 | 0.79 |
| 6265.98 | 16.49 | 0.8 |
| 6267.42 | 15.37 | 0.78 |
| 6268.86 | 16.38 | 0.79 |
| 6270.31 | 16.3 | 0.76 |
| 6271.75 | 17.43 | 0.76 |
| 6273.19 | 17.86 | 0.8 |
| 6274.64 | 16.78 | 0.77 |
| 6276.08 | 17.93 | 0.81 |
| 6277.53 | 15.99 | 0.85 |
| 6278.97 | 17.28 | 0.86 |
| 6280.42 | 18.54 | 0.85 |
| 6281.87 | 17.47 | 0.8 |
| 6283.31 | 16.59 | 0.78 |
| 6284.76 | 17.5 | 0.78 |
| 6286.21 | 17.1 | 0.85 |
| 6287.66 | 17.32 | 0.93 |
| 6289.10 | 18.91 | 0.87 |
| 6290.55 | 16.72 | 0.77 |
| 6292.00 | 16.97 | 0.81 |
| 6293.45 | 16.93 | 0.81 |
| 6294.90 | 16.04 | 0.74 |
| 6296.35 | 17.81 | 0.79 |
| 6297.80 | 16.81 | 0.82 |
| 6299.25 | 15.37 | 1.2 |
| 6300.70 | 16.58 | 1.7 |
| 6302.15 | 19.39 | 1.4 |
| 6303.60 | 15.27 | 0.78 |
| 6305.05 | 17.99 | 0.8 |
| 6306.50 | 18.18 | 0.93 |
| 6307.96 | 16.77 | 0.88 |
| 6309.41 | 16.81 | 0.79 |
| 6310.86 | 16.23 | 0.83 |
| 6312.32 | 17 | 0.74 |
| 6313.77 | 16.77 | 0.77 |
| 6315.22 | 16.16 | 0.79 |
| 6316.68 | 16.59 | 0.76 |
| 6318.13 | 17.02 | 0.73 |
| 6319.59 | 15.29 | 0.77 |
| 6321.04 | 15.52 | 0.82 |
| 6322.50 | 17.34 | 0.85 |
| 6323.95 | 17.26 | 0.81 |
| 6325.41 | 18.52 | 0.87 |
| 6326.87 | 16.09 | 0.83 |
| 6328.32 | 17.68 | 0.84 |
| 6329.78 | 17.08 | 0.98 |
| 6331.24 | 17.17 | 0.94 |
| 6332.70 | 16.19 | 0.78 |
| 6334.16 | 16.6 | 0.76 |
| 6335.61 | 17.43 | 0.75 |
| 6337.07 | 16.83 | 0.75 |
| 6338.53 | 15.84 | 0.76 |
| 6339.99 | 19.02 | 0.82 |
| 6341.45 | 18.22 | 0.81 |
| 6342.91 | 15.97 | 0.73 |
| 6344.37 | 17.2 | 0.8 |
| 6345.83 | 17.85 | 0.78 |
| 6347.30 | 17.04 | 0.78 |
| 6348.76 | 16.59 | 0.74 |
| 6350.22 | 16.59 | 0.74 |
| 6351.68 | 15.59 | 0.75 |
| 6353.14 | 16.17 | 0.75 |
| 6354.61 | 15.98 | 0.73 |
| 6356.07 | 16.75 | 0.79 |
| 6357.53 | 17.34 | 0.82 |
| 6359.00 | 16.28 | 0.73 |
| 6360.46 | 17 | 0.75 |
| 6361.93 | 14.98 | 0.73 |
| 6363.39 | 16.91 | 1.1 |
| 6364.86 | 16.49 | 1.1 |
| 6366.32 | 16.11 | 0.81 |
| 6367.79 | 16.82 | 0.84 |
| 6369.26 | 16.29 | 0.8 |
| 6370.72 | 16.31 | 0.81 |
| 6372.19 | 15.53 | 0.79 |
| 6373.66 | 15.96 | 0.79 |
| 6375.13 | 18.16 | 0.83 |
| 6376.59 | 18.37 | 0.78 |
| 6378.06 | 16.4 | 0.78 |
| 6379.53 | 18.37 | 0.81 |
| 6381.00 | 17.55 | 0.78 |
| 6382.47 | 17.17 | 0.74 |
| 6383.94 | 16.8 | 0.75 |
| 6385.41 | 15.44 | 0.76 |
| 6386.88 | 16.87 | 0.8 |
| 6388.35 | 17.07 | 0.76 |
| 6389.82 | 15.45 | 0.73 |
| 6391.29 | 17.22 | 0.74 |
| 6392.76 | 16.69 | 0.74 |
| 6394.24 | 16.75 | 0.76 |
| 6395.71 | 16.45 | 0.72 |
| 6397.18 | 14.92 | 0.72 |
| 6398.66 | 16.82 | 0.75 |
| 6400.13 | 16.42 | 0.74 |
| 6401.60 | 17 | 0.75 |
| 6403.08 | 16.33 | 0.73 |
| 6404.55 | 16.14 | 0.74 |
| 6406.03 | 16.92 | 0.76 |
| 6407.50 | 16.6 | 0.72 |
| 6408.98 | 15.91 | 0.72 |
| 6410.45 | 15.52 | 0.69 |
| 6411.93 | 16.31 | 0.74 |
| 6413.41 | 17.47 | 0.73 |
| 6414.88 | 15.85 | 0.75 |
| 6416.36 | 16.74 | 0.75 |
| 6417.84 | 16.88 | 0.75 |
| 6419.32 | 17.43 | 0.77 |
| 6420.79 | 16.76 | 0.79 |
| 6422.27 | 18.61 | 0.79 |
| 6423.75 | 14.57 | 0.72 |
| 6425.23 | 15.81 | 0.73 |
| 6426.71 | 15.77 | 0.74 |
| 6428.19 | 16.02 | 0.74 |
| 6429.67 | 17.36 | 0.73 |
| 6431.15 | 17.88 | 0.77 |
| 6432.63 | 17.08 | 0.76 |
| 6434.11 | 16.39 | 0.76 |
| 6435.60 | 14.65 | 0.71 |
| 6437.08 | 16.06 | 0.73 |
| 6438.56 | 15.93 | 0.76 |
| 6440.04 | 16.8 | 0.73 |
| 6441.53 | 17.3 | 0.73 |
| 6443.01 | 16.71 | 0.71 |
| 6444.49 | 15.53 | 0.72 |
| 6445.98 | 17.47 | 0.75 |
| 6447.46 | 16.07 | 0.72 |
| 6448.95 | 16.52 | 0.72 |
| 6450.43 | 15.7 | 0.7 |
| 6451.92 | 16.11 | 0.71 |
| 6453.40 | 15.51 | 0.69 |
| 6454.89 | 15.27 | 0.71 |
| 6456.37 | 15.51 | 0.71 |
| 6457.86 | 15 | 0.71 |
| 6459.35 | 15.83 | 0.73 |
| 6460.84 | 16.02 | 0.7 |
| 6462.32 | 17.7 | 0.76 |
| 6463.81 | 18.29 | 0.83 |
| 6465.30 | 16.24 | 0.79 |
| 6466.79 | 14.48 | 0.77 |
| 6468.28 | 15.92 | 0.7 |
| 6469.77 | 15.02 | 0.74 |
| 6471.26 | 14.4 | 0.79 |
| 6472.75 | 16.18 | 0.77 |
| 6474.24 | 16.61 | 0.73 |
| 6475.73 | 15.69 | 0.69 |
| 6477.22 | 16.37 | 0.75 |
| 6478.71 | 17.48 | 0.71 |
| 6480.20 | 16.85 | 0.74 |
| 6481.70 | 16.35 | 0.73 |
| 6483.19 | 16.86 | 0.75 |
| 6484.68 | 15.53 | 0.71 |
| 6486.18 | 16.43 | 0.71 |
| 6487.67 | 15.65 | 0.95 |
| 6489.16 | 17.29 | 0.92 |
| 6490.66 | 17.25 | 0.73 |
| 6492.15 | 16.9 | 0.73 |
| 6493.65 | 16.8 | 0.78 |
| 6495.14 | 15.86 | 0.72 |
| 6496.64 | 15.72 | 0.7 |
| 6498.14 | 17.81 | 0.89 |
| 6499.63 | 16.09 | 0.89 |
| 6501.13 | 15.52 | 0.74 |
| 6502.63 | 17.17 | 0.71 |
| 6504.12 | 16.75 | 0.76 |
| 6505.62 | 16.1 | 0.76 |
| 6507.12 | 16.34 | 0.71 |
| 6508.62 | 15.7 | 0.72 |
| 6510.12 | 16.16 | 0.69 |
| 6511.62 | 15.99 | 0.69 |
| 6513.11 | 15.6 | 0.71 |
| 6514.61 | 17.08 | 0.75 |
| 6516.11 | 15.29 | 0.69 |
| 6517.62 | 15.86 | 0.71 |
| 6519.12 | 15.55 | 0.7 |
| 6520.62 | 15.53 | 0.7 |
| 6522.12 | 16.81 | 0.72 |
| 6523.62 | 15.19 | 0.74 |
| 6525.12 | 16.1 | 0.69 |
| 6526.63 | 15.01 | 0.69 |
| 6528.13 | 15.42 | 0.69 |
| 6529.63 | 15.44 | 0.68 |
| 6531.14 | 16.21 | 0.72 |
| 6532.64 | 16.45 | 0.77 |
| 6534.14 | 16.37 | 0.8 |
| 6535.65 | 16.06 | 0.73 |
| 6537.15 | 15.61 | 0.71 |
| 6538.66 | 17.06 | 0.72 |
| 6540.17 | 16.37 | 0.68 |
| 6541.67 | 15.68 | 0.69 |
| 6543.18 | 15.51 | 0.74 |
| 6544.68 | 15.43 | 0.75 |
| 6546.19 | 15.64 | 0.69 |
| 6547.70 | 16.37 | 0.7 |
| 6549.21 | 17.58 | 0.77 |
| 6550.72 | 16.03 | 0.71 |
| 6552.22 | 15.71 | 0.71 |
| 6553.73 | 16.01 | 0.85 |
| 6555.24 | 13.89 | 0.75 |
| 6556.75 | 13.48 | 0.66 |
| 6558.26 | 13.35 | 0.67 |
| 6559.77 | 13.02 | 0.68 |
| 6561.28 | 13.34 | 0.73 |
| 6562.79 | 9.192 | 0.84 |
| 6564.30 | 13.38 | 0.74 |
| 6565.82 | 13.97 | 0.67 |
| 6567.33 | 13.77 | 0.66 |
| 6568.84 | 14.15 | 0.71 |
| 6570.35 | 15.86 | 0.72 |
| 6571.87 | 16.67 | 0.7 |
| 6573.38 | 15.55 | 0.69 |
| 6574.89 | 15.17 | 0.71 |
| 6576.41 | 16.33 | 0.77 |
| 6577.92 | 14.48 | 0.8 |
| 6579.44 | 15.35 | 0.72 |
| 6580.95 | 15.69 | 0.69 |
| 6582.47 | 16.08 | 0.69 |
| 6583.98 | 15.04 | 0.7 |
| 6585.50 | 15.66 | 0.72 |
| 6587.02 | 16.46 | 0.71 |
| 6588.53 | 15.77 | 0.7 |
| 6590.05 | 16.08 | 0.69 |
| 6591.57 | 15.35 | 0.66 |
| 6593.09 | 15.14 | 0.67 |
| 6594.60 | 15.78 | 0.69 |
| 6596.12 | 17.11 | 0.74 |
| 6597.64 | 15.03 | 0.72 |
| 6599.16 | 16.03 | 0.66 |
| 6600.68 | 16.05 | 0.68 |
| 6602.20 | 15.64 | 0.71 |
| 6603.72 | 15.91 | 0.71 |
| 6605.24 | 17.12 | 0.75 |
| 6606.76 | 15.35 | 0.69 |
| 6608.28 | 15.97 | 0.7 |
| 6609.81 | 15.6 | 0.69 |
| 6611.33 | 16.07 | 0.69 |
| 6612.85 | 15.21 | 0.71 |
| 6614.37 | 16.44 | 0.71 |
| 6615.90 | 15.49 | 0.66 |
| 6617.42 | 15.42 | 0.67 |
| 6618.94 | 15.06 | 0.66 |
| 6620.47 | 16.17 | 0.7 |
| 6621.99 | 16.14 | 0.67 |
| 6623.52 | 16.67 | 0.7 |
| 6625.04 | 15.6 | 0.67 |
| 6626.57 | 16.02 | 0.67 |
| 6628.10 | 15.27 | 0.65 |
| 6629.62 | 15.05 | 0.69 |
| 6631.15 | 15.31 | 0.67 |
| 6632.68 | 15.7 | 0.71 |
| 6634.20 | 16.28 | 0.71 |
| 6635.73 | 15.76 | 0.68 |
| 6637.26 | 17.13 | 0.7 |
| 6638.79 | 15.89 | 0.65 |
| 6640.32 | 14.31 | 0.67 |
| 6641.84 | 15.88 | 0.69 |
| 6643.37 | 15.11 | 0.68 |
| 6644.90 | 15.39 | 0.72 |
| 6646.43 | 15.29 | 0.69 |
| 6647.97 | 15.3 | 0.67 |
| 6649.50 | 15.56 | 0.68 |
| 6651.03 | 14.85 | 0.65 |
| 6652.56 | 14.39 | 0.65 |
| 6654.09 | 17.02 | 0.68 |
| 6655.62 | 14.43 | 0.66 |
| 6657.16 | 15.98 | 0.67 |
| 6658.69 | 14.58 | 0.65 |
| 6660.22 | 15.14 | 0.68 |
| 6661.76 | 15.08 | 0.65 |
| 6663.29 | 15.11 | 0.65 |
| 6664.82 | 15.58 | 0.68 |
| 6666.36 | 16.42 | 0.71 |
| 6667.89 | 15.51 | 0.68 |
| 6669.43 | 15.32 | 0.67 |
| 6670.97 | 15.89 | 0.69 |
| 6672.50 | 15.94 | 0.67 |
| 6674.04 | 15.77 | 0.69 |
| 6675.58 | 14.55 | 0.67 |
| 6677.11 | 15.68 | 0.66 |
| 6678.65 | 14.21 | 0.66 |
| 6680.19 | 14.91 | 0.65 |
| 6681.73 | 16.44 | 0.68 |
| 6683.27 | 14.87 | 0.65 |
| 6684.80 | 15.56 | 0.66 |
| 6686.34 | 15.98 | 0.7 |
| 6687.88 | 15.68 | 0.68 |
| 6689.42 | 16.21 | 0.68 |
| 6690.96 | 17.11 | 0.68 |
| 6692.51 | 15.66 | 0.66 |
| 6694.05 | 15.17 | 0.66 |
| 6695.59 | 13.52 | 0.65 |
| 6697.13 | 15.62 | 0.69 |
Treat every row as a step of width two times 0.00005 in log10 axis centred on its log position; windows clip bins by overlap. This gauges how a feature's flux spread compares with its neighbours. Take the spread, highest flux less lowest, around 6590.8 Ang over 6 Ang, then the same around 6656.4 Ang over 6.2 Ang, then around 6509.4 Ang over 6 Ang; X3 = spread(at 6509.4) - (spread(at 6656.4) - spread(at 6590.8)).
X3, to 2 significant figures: -1.0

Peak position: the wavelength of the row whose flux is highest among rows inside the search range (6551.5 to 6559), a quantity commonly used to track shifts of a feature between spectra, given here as 6553.73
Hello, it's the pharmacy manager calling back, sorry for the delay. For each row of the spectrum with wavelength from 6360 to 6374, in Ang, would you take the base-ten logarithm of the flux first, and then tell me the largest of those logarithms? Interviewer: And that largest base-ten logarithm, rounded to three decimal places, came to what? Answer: 1.230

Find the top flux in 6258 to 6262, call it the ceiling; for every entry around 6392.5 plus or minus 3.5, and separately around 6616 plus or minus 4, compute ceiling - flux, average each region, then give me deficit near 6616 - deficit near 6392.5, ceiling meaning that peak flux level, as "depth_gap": 1.0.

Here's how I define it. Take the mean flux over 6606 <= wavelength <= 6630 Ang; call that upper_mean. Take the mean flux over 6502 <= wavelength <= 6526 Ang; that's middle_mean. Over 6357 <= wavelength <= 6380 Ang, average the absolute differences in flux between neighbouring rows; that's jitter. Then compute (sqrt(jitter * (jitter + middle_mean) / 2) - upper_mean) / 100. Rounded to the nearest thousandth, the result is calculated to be -0.128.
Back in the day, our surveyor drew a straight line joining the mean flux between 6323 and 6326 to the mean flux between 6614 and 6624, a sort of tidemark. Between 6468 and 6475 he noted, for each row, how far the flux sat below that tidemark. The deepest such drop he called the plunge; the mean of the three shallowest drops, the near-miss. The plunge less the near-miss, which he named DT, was 1.8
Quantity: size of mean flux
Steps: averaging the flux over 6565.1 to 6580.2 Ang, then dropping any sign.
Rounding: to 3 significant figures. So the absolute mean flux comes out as 15.1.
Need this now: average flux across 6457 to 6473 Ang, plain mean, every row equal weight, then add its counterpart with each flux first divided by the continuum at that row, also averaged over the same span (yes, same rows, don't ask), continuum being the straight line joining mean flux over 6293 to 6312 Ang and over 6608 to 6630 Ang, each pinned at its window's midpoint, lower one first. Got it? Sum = 16.9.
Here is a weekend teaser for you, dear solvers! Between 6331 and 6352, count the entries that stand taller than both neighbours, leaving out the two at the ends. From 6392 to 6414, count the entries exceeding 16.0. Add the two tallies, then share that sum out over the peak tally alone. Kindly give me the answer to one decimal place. 5.0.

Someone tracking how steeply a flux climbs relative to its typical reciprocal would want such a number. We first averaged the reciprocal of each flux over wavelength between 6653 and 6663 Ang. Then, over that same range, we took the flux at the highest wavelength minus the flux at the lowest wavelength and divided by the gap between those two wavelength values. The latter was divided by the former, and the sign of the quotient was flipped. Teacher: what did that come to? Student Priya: 3.9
